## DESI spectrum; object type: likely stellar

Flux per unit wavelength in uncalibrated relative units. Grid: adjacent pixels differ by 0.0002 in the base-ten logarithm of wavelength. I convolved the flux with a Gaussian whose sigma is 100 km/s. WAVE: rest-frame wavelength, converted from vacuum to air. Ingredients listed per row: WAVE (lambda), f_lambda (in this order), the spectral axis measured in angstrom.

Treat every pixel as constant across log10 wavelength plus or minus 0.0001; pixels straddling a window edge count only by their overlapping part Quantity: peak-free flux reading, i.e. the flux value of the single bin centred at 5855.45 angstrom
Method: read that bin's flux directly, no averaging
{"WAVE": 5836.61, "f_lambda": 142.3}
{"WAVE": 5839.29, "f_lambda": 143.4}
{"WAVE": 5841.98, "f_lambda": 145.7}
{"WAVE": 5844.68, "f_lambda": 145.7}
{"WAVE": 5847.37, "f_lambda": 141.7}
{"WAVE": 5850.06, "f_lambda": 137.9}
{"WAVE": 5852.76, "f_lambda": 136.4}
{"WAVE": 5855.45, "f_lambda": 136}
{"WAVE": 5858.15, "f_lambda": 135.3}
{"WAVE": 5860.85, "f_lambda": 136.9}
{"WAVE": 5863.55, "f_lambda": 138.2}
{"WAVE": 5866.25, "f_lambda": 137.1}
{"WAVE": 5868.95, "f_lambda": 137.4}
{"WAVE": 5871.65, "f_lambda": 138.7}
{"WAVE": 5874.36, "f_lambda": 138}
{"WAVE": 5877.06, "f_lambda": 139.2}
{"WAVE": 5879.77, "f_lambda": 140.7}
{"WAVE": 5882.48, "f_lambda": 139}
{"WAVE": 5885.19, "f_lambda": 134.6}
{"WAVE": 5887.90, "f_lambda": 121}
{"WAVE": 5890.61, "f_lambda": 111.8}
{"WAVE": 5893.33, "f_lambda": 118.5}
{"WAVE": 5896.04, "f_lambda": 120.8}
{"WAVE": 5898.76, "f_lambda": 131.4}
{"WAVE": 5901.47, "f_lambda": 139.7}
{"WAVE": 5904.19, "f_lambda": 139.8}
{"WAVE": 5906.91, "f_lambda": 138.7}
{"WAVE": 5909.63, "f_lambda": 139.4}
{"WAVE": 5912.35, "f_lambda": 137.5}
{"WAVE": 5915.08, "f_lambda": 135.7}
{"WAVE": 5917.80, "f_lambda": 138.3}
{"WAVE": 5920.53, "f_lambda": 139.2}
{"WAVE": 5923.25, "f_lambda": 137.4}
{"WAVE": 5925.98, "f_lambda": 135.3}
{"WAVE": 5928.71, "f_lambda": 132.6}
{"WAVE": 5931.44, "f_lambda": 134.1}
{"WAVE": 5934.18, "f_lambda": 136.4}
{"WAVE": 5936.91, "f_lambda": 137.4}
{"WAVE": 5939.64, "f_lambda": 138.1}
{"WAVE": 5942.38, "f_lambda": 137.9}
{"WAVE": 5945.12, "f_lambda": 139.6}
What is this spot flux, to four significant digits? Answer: 136.0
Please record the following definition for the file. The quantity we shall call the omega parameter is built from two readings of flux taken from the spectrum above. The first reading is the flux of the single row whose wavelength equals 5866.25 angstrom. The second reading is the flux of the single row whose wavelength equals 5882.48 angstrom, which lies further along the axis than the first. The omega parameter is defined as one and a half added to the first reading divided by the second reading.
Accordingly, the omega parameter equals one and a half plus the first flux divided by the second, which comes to 2.49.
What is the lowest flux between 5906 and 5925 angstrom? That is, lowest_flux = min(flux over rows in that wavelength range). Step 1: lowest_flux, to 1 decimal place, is 135.7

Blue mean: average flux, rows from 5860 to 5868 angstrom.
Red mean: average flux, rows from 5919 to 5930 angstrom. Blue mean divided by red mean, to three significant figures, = 1.01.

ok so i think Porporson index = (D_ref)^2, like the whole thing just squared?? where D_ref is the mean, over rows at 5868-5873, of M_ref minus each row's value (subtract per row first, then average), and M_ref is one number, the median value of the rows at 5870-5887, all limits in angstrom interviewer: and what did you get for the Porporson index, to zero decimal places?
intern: 1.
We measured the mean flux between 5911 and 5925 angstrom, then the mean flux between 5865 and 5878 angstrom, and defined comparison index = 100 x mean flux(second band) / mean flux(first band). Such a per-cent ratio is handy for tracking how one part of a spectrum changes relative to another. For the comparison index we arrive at 100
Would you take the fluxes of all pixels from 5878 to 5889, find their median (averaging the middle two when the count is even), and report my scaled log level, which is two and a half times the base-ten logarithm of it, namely 5.340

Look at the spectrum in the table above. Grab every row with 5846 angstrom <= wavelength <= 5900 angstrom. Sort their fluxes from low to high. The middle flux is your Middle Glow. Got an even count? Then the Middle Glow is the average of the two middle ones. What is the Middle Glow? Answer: 137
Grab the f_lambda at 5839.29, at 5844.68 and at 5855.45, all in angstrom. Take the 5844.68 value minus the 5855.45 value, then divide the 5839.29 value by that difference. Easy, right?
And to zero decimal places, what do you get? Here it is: 15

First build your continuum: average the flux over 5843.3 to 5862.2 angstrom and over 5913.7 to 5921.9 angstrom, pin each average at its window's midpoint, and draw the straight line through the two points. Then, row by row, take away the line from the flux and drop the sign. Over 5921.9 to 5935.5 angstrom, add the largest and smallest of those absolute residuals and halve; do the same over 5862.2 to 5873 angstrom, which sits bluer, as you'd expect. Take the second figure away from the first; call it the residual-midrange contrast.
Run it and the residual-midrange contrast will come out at 2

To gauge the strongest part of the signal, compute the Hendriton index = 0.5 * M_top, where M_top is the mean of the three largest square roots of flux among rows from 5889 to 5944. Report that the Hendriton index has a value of 5.91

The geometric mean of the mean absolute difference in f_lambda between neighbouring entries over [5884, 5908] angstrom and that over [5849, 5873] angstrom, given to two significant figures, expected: 2.6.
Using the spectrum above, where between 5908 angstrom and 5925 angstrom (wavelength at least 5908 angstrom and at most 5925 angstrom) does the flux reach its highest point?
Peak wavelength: 5909.63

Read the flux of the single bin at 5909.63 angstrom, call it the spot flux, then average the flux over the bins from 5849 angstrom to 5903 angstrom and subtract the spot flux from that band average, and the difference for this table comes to -6.0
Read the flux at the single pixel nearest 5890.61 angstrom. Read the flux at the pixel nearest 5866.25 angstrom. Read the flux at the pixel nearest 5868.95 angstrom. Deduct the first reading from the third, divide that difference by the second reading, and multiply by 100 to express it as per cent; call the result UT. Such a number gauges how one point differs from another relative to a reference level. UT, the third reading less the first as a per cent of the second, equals 19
